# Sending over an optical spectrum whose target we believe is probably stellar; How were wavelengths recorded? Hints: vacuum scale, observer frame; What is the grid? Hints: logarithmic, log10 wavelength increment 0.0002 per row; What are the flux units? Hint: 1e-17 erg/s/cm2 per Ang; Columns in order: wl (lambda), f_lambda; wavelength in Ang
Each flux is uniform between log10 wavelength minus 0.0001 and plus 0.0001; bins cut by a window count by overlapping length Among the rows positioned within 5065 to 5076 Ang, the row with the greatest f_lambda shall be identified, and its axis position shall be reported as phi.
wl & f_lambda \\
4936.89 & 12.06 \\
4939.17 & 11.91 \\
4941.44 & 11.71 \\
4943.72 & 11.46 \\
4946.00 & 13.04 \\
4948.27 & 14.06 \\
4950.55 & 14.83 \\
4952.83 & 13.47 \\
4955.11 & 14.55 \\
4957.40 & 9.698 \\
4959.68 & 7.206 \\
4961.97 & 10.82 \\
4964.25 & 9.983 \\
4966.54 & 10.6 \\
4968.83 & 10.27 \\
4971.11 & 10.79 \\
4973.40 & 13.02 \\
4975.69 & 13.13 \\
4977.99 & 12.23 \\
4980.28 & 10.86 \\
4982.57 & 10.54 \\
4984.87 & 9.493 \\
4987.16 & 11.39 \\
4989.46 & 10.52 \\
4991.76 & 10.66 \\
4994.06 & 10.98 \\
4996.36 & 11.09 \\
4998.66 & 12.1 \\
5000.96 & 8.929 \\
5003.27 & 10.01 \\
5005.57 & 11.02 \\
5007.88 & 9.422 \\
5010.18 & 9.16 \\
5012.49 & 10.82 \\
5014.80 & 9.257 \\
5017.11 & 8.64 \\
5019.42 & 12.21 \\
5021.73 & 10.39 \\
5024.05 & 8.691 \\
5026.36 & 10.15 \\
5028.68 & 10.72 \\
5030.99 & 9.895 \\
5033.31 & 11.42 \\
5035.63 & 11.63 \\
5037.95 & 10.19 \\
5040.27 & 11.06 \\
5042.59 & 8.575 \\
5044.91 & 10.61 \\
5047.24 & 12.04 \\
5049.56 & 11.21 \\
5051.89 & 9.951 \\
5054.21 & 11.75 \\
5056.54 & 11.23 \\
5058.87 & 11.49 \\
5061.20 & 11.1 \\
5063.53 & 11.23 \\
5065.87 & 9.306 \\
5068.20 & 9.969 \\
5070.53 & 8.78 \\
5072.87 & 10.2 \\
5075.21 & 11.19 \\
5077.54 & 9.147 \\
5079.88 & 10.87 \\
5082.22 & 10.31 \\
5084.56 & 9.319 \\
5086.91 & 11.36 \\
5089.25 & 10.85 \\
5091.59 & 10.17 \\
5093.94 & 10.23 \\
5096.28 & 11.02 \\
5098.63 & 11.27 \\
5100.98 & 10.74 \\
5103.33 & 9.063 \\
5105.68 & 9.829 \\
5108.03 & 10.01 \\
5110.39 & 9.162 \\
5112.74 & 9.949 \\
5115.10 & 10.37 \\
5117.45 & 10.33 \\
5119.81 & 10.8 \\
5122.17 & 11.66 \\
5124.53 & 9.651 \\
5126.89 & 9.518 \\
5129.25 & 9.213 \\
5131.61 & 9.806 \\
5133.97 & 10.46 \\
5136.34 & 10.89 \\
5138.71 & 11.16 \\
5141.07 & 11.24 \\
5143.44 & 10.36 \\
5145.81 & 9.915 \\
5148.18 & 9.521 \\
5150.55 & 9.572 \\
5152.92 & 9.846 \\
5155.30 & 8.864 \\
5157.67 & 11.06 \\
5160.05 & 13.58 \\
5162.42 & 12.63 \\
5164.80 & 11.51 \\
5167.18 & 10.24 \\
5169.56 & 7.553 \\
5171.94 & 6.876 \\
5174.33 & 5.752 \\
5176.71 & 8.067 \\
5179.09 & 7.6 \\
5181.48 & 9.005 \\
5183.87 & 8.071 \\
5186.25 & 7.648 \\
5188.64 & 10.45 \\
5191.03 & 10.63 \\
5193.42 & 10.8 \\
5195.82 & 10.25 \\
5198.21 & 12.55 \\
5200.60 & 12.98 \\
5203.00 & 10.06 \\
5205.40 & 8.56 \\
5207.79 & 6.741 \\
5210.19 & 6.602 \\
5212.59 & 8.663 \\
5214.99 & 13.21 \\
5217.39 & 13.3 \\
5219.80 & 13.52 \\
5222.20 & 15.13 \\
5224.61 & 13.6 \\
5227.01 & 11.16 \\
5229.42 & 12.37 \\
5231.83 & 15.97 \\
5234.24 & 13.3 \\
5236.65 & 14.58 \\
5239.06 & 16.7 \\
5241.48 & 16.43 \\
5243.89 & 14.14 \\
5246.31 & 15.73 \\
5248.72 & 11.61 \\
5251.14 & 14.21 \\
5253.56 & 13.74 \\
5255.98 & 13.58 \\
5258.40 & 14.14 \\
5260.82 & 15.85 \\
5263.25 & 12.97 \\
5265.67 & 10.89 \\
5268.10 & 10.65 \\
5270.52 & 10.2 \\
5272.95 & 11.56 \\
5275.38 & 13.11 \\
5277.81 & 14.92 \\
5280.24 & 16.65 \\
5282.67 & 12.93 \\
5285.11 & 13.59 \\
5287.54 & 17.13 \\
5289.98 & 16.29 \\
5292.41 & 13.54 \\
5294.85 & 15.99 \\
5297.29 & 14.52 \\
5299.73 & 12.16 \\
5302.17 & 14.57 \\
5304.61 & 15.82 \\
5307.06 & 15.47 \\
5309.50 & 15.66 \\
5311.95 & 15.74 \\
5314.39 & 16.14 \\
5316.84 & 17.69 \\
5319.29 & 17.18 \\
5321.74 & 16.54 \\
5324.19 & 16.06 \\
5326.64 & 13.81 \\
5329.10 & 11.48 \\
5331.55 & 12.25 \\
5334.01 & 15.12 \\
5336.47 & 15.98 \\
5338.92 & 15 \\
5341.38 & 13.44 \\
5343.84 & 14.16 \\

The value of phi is 5075.21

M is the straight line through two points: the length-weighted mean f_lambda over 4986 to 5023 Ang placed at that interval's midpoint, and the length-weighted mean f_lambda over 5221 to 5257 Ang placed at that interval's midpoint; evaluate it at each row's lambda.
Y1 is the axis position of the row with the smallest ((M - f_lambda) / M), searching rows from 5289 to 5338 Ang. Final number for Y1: 5316.84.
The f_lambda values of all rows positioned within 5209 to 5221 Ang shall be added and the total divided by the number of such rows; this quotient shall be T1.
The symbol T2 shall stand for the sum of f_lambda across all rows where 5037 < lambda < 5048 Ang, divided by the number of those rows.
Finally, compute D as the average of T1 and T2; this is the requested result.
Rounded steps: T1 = 11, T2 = 10.5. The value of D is 10.8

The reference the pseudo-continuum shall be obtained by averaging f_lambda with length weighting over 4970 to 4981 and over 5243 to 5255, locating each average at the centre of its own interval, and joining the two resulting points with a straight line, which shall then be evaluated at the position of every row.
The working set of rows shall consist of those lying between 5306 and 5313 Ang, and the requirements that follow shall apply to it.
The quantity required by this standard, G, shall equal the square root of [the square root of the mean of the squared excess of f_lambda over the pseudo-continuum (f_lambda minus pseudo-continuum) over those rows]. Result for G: 1.16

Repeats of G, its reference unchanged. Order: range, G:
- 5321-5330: 1.43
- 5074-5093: 1.58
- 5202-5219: 2.18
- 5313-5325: 1.57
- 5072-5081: 1.58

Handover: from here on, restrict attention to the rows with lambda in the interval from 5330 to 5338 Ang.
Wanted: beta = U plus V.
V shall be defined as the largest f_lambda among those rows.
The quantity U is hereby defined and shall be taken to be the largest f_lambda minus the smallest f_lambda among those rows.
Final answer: 19.7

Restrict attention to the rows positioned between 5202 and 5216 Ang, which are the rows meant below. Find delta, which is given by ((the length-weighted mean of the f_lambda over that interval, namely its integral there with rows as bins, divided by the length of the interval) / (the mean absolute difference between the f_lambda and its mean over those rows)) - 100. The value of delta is -95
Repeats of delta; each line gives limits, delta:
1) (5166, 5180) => -92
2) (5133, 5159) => -84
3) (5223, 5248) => -90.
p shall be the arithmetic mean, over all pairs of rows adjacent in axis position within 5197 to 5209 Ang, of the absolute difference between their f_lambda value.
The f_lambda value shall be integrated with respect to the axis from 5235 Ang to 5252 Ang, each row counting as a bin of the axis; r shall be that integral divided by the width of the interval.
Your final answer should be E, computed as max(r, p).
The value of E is 15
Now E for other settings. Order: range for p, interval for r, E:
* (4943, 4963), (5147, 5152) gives 10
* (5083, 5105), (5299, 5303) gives 13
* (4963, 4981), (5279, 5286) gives 14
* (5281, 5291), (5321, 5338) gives 14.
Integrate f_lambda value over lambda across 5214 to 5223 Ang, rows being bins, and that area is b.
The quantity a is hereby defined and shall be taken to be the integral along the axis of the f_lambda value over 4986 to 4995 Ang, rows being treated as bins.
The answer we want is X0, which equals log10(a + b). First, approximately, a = 98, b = 124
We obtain 2.35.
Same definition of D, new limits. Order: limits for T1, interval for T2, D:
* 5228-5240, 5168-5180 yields 10.9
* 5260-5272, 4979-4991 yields 11.3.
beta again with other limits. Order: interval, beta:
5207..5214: 10.7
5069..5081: 13.6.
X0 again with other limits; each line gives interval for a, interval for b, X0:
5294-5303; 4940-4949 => 2.38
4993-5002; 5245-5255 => 2.37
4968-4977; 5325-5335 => 2.38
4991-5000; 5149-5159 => 2.30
